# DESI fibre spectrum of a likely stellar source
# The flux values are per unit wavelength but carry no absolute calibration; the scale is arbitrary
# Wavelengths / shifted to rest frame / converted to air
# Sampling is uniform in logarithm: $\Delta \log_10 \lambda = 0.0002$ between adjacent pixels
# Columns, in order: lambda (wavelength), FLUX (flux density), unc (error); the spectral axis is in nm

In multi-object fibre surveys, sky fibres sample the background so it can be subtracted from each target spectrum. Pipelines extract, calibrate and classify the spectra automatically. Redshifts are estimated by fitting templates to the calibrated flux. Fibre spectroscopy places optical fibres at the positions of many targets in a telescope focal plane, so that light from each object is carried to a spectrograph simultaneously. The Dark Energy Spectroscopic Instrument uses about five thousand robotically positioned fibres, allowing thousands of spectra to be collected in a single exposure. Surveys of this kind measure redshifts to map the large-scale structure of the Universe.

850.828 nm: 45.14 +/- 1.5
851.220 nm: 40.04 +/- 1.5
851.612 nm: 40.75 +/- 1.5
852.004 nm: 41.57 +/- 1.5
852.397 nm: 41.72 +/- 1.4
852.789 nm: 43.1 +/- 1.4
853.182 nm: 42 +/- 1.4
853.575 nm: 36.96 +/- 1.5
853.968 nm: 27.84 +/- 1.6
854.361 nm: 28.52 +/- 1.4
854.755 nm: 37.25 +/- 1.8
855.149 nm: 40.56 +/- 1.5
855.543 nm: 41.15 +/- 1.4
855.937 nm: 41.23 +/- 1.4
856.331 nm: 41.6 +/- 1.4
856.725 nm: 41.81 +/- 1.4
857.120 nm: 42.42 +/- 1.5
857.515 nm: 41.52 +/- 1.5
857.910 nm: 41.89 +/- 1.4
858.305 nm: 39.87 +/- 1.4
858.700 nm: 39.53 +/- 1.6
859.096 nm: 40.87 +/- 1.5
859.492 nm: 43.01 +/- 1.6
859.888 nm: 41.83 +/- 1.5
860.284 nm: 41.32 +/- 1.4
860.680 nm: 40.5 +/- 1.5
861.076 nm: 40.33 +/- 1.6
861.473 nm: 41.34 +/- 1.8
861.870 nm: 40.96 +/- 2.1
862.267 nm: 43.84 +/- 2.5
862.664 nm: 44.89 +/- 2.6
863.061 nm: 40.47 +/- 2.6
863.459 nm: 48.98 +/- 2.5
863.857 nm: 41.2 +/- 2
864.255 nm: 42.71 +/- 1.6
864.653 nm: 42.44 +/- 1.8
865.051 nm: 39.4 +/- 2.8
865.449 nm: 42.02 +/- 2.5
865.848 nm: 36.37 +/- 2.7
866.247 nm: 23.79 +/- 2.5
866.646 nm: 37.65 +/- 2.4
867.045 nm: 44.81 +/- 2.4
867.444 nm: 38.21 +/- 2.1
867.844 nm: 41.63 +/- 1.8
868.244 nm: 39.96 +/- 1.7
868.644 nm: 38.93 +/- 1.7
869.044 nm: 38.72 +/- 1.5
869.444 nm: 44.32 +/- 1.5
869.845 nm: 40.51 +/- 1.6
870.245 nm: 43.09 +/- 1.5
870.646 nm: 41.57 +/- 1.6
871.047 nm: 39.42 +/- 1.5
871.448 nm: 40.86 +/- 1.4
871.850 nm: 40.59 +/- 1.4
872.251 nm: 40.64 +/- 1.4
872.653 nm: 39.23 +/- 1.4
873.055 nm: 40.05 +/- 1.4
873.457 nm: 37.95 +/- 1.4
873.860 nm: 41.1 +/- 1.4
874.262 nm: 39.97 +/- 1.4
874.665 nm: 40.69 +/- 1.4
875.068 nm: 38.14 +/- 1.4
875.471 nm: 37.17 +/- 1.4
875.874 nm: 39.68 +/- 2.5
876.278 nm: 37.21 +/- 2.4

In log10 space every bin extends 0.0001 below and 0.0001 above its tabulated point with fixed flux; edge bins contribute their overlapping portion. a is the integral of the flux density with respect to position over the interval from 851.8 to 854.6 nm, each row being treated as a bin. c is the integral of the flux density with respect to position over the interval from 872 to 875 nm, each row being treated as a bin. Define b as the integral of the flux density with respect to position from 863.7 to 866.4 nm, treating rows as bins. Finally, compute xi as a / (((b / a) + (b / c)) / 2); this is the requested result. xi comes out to 113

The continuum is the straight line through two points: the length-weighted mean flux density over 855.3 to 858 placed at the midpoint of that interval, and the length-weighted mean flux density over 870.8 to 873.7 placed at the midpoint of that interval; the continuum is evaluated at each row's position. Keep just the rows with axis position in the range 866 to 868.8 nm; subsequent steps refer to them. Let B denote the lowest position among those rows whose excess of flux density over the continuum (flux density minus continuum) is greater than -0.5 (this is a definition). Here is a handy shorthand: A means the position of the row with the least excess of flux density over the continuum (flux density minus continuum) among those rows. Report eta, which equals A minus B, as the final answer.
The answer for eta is -0.80 nm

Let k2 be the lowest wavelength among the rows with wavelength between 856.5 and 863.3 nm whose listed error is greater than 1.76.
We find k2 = 861.473 nm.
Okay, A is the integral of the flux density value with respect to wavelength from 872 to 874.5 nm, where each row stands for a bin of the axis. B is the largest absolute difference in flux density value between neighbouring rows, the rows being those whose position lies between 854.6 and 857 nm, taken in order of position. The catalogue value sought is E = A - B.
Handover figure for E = 96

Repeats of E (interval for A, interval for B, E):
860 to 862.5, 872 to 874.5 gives 100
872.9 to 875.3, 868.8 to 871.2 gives 89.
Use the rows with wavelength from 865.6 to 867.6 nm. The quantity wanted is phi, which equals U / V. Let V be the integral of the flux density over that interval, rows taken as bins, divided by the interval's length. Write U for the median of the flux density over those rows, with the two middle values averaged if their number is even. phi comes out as 1.04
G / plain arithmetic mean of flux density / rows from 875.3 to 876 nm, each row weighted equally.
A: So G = 38.4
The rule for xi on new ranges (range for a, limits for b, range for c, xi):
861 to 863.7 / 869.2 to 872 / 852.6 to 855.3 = 107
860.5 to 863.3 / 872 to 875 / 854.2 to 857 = 111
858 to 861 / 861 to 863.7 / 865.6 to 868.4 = 120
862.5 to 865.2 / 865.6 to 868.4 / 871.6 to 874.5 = 128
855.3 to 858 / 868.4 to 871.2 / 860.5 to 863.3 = 113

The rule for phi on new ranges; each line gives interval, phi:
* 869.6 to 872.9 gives 1.00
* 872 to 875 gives 1.00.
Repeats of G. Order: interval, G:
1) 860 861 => 40.9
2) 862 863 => 44.4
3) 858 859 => 39.7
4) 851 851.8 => 40.4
